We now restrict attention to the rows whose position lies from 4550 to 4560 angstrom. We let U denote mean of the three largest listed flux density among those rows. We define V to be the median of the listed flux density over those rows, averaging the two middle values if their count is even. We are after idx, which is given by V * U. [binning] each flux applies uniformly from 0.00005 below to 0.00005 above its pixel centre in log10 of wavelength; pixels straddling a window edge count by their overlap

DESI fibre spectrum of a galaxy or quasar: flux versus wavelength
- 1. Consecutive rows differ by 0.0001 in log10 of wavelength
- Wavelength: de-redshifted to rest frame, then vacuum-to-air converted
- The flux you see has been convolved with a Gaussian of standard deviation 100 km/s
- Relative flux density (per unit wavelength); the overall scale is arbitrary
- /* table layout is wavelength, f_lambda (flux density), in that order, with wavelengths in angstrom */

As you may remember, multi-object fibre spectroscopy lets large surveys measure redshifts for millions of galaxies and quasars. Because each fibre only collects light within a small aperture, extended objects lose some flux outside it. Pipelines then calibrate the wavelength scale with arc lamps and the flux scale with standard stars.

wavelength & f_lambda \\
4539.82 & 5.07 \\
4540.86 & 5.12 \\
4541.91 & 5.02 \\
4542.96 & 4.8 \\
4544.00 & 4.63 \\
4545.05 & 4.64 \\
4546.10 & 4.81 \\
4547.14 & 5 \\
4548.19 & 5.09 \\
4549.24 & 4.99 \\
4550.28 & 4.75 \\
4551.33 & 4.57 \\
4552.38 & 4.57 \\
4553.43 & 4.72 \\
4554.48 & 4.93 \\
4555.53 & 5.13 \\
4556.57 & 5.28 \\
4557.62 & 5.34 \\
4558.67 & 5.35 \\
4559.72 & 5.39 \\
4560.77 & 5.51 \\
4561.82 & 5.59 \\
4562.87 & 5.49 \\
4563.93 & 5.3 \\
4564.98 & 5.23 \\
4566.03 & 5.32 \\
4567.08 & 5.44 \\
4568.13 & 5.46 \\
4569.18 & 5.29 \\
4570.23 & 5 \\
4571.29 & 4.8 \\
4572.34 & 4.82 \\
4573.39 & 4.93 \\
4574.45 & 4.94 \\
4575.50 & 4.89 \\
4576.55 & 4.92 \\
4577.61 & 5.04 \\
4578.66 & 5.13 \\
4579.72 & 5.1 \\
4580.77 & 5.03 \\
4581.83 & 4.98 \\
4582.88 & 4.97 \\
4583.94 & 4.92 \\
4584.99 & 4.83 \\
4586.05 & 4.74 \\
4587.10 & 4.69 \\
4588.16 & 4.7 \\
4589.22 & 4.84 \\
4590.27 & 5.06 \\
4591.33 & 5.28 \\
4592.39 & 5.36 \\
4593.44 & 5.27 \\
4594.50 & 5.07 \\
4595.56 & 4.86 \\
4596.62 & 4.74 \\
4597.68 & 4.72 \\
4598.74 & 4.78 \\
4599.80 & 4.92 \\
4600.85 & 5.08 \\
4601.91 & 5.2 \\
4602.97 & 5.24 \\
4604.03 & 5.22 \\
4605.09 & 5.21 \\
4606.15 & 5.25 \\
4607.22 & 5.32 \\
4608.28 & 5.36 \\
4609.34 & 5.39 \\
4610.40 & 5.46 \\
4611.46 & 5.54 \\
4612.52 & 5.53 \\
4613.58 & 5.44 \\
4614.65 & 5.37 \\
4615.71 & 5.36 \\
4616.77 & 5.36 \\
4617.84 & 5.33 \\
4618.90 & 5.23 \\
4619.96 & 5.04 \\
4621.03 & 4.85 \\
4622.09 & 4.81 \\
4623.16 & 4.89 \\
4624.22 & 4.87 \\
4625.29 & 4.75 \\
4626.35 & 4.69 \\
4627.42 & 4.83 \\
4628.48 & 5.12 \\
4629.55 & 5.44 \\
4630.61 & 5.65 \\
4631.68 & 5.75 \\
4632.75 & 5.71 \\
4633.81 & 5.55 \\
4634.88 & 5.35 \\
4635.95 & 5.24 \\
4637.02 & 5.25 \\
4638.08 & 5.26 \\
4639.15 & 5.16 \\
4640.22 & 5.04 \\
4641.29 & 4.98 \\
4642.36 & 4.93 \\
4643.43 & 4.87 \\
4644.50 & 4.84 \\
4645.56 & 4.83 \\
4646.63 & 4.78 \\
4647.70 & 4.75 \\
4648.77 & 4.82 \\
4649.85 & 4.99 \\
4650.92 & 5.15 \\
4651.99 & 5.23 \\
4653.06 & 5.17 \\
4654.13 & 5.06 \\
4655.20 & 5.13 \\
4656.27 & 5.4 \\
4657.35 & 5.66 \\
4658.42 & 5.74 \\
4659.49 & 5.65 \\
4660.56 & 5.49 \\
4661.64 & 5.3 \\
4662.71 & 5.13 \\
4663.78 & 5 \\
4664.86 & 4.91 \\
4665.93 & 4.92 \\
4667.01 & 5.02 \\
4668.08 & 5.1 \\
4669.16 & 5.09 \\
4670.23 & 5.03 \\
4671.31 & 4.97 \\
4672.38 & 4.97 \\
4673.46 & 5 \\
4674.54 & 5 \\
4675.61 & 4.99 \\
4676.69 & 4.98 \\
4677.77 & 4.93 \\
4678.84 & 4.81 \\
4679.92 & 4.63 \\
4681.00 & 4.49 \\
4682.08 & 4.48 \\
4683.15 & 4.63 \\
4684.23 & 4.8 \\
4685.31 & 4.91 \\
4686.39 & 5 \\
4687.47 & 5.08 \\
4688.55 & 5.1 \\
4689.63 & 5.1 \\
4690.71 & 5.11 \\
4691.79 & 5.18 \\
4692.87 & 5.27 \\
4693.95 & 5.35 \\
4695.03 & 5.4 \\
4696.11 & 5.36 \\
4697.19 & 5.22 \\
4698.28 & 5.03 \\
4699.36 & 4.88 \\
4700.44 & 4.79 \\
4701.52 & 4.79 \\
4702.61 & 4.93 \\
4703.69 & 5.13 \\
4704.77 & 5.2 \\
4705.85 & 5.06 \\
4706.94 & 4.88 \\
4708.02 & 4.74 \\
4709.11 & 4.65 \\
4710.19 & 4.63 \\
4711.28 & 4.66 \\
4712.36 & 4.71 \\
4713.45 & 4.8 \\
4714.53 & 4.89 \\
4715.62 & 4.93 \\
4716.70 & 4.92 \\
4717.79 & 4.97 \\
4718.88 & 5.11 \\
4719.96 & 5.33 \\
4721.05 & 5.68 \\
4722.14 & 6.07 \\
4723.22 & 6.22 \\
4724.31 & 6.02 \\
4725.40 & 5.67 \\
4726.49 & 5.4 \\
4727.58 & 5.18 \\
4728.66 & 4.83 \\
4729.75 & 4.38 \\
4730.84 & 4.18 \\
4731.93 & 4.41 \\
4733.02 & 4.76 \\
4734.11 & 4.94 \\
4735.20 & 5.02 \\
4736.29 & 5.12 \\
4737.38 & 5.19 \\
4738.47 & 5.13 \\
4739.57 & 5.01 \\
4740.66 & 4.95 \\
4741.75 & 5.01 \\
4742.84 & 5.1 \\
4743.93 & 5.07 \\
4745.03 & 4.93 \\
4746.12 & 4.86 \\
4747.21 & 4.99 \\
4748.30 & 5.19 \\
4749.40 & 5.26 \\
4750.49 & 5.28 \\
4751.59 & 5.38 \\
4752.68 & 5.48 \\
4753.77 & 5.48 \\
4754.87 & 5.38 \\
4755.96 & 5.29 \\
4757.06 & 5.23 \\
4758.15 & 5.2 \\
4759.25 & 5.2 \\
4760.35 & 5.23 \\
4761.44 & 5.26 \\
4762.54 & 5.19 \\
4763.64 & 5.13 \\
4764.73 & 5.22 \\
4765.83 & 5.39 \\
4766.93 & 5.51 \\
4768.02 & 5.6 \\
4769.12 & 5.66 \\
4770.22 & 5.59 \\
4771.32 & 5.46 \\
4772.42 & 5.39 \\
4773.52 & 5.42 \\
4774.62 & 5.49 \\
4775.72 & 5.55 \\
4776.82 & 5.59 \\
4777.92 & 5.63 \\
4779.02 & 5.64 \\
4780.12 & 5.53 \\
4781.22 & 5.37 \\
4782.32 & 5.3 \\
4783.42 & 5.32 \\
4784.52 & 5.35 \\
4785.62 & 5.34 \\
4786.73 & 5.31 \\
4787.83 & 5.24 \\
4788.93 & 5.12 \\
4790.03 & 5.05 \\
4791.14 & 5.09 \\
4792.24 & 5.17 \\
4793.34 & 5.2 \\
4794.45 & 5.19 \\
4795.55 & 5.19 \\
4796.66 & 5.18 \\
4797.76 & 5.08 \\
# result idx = 27.0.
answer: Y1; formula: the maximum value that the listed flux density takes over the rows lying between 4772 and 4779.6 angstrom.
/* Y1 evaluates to 5.64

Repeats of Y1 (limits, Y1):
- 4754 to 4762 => 5.38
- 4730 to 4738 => 5.19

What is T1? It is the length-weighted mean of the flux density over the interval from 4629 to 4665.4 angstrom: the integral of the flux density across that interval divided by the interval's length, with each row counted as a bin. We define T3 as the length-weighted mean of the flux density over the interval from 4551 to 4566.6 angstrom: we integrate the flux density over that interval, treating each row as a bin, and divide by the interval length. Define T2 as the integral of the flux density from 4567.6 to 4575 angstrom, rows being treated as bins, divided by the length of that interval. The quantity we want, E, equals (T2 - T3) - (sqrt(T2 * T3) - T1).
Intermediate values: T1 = 5.21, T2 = 5.03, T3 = 5.2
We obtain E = -0.1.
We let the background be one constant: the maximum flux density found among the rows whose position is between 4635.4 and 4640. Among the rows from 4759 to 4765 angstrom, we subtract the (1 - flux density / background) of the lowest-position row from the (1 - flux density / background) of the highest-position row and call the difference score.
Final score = -0.004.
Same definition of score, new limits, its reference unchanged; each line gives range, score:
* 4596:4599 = -0.008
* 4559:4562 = -0.038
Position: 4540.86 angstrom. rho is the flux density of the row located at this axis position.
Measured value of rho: 5.12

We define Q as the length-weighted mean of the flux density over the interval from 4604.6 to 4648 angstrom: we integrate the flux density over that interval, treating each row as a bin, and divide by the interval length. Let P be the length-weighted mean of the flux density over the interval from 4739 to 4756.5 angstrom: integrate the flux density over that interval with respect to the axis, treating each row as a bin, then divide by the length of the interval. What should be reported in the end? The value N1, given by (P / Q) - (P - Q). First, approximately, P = 5.17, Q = 5.2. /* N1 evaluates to 1.01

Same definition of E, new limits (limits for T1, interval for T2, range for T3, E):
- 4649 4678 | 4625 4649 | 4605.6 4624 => -0.2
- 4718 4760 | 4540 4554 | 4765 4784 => -0.6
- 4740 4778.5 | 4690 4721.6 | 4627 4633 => -0.3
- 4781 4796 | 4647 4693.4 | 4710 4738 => 0.1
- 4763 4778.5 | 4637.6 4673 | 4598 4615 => 0.1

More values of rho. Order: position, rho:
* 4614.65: 5.37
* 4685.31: 4.91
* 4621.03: 4.85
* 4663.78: 5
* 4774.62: 5.49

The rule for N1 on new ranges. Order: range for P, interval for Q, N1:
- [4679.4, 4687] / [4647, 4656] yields 1.27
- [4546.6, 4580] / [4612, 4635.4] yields 1.10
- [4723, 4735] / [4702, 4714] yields 0.84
